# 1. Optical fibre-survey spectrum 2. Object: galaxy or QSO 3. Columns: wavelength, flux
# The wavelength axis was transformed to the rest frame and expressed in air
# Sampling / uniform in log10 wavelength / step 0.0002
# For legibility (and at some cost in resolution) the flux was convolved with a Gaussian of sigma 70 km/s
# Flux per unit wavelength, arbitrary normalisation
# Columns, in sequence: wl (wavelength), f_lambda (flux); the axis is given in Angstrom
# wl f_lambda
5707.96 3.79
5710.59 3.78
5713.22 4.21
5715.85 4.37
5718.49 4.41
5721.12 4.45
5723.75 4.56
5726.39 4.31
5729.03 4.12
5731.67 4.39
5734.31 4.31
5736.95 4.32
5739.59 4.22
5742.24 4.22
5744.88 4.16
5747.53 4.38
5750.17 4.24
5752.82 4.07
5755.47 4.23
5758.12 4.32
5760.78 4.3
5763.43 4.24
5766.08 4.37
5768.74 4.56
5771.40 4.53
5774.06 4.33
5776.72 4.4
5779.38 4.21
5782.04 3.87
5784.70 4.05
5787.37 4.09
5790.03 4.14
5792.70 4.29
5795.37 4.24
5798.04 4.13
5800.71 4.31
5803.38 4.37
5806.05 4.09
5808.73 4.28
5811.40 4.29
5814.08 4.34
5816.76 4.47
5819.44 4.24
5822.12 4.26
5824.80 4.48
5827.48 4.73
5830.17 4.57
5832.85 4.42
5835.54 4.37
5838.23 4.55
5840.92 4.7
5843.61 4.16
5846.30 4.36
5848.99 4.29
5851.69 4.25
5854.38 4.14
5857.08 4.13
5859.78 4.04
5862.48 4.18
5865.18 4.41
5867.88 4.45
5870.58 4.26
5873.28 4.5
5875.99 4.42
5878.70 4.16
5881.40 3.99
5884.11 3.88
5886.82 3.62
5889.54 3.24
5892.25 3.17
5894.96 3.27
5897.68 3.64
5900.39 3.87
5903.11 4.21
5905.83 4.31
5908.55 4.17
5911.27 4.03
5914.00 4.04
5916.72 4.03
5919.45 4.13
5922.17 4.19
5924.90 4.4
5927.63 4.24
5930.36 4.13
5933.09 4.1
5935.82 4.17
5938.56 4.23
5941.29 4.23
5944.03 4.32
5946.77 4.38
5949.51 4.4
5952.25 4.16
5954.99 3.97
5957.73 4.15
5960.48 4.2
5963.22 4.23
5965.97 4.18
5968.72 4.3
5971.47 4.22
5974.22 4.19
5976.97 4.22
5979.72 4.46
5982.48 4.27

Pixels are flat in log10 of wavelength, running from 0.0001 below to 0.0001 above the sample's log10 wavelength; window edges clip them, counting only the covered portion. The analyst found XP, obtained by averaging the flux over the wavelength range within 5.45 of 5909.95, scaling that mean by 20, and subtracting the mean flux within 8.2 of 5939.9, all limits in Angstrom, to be 78.5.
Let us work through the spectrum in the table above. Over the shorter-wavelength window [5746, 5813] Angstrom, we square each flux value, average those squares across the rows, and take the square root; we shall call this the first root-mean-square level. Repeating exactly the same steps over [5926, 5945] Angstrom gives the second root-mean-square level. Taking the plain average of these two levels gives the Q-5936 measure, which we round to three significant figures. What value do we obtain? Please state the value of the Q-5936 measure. 4.23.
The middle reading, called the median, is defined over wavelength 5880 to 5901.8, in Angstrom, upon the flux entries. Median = 3.63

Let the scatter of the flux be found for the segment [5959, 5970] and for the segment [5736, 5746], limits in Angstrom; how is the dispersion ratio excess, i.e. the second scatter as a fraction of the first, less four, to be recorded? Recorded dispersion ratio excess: -2.7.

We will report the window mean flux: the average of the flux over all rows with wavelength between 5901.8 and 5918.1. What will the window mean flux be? 4.13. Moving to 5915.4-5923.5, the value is 4.12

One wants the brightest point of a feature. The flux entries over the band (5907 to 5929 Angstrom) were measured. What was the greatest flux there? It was 4.4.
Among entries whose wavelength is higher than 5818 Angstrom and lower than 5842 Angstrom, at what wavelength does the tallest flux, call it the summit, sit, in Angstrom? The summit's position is 5827.48 Angstrom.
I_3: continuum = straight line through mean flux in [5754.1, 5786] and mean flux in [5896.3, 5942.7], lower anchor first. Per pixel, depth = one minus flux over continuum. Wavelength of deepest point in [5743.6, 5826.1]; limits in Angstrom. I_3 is 5782.04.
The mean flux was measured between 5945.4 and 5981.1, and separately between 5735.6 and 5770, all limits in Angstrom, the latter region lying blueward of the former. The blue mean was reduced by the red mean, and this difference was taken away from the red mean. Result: 4.2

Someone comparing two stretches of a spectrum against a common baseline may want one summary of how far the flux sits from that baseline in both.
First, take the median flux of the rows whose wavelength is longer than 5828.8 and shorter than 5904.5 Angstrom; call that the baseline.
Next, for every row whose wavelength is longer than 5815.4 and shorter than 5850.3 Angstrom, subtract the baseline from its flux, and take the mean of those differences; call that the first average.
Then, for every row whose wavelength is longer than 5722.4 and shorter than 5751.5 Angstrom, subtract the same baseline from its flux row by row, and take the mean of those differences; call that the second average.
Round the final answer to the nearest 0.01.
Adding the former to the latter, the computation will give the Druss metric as 0.33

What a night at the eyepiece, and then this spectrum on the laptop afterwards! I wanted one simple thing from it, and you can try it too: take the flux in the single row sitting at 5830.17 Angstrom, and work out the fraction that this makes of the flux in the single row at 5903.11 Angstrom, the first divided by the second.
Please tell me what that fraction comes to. 1.09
